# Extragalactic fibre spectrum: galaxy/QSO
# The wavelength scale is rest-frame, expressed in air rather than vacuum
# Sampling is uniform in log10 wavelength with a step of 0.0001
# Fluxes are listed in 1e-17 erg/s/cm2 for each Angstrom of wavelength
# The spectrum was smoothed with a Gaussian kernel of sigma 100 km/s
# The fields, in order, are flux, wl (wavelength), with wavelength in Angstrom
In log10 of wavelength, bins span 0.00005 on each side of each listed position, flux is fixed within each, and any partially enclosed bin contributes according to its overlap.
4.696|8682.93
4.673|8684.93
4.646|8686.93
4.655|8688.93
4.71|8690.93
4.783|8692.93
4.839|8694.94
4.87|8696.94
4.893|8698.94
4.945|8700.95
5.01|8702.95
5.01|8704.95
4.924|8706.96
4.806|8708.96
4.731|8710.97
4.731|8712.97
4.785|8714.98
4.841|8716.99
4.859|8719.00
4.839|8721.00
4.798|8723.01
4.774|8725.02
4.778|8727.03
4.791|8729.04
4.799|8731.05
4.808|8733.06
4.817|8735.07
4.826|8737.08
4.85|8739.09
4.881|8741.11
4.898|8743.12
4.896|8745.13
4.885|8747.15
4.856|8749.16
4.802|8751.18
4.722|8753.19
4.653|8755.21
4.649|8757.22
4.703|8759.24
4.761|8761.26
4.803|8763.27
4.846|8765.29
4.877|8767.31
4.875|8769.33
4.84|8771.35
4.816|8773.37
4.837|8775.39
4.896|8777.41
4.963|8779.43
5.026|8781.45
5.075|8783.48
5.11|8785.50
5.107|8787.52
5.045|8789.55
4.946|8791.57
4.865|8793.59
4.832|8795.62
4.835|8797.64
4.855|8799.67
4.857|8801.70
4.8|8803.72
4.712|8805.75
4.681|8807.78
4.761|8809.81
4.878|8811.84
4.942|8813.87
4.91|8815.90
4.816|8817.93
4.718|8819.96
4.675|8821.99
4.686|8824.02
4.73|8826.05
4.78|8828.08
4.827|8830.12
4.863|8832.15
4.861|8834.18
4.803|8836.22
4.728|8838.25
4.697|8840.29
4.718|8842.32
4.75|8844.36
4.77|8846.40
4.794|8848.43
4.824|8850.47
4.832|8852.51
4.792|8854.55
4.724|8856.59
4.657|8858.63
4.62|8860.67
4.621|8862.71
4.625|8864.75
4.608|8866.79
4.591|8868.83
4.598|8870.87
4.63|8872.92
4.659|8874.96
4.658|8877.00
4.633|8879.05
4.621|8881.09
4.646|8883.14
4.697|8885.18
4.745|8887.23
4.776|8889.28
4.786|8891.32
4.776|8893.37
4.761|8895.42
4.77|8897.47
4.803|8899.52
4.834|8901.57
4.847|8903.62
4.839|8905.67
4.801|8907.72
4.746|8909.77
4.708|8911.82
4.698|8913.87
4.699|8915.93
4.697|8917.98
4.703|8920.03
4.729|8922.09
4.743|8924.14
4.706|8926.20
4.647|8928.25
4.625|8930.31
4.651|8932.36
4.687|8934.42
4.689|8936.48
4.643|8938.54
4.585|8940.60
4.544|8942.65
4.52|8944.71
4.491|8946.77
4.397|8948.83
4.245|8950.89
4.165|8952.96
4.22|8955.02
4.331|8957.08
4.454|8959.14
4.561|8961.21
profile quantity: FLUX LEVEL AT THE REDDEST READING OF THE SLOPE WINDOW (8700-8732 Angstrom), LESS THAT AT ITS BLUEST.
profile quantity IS -0.15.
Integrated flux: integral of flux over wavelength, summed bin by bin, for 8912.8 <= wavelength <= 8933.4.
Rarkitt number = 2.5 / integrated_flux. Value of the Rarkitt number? 0.026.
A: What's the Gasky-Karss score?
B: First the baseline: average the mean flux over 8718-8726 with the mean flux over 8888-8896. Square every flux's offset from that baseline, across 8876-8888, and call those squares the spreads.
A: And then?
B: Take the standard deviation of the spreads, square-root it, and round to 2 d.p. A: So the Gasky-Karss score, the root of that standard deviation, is 0.10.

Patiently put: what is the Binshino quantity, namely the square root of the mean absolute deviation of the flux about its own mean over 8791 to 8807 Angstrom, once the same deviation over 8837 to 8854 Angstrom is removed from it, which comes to 0.05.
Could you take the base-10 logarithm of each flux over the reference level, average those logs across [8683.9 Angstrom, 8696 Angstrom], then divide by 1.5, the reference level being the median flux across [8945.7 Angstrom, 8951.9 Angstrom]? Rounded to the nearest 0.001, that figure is 0.020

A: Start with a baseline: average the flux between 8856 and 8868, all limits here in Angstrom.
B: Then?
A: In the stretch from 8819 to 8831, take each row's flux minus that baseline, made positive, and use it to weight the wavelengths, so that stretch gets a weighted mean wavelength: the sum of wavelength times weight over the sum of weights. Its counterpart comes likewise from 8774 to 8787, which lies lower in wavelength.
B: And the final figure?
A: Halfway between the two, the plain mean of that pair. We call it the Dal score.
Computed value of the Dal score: 8804.0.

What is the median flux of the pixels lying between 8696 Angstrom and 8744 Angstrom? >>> 4.83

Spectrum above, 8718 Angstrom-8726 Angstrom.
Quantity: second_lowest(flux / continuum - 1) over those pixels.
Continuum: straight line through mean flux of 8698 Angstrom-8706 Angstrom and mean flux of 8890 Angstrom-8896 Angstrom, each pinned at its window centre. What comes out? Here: -0.029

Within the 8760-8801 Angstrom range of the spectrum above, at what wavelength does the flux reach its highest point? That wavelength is 8785.50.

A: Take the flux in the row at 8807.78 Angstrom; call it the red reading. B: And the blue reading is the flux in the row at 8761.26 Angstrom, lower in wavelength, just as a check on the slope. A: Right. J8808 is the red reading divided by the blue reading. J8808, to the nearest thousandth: 0.983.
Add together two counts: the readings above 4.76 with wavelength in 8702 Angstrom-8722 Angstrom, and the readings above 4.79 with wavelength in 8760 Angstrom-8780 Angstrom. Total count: 17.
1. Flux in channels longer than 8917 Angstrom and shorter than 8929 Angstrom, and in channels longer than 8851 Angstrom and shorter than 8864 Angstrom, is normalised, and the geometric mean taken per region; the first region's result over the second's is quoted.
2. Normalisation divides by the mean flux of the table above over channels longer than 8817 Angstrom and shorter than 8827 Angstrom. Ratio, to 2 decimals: 1.00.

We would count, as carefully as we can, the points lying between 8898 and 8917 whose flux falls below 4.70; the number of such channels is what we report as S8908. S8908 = 2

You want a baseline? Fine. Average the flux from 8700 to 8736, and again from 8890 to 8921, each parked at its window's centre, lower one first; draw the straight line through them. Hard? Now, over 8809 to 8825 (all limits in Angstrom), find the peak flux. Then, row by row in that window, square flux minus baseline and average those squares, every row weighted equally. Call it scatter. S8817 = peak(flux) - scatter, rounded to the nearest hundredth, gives 4.93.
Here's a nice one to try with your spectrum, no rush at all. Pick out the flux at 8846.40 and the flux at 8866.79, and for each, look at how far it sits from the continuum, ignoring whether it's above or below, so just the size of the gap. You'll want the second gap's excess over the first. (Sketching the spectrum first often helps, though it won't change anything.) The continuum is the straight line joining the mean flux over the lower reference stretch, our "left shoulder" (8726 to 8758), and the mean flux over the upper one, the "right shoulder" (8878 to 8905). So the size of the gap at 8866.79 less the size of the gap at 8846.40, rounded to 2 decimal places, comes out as 0.14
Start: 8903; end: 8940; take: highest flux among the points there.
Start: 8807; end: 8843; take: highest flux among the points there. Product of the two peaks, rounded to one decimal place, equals 24.0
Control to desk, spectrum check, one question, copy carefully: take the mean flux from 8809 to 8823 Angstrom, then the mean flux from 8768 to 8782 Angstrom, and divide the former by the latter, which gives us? 0.98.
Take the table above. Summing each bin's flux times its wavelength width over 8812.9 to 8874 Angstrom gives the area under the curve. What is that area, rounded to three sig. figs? 290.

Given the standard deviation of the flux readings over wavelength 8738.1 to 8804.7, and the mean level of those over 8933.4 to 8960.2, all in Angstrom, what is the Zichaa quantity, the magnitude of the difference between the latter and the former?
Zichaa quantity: 4.35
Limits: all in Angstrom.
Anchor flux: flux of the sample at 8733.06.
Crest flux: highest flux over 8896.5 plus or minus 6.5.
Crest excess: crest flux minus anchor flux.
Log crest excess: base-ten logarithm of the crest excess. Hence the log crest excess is -1.59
